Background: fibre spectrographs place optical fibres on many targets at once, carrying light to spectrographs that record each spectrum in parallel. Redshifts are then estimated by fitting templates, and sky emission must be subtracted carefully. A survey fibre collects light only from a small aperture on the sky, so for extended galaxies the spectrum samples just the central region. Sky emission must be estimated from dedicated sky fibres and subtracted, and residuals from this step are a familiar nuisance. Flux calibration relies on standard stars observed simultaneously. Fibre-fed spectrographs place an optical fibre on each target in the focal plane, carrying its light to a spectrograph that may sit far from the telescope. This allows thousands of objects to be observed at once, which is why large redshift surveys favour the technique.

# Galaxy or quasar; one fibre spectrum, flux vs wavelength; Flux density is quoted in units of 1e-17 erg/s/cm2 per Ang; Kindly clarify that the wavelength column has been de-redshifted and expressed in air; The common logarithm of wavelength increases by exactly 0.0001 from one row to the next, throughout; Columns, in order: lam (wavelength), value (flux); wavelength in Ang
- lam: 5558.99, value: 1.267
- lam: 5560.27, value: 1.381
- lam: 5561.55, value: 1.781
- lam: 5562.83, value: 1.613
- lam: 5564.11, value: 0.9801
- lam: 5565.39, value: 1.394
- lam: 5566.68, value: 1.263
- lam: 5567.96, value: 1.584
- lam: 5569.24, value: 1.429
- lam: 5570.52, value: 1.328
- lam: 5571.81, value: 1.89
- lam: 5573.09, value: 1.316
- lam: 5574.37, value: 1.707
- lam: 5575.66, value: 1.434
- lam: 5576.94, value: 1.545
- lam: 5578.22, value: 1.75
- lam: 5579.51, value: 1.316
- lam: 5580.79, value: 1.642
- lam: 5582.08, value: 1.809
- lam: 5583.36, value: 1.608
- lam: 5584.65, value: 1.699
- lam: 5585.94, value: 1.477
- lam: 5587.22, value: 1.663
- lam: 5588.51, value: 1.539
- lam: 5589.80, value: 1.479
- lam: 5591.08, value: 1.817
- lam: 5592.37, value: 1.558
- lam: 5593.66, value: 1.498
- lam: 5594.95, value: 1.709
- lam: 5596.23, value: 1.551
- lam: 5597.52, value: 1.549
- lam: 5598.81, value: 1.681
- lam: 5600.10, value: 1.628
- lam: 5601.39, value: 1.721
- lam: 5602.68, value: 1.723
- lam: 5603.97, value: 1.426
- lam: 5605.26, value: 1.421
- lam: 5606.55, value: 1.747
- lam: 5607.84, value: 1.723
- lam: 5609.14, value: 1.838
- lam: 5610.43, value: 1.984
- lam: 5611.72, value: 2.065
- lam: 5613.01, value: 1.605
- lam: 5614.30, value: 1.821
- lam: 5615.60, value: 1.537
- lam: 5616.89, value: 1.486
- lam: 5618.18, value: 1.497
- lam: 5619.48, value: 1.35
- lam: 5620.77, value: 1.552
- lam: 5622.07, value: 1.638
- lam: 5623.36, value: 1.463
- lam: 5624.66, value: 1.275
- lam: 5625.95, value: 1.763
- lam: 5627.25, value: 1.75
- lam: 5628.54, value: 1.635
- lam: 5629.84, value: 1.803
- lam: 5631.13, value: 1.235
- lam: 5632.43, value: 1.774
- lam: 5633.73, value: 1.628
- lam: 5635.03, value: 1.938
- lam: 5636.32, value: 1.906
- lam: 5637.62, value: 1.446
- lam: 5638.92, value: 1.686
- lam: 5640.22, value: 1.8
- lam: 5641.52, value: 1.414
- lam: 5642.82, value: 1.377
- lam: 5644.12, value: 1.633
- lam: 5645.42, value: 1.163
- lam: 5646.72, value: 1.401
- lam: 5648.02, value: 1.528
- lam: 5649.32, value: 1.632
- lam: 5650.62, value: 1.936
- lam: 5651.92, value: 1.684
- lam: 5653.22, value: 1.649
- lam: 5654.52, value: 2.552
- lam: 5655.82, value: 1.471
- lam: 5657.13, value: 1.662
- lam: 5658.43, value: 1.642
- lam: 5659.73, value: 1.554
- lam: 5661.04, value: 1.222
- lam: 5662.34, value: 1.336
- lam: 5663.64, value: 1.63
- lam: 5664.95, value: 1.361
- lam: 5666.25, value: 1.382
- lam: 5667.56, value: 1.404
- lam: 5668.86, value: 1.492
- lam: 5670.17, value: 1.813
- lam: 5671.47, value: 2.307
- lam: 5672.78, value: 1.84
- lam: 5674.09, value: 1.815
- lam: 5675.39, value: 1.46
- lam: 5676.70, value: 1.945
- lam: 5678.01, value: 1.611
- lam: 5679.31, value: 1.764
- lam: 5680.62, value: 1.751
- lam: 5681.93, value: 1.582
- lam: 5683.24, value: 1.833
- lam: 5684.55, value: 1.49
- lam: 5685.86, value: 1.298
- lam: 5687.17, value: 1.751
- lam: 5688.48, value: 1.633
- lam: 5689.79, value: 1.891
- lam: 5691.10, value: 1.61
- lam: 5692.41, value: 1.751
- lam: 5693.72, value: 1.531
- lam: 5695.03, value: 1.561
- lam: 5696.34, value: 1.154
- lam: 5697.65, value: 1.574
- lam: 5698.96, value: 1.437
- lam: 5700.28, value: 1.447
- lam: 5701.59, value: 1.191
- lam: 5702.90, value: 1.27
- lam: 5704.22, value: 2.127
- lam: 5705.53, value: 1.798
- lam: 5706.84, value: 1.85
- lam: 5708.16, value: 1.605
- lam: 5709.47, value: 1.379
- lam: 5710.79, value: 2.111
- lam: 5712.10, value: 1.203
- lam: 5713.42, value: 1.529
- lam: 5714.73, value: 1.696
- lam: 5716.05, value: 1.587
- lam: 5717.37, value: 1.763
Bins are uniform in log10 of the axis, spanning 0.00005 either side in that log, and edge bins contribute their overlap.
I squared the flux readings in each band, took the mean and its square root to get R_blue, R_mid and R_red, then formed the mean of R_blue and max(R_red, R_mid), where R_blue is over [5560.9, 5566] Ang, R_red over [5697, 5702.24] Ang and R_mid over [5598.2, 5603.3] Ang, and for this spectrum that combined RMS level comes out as 1.58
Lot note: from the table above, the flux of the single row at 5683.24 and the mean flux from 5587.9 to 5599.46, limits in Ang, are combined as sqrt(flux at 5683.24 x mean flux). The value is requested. 1.71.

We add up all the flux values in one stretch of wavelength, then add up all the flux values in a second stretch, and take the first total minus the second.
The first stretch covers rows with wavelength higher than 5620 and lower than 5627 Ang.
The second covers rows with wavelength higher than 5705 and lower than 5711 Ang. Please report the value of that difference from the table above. -1.1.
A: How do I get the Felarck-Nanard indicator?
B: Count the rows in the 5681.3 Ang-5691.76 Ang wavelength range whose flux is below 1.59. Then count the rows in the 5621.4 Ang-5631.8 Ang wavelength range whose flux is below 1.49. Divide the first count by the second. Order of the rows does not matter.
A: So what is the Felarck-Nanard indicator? 1.0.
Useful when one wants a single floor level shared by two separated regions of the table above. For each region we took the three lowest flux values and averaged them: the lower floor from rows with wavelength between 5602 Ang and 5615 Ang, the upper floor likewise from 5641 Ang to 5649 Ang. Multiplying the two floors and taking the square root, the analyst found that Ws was 1.40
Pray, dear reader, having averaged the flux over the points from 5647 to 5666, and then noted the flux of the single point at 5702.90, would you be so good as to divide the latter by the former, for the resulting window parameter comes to 0.78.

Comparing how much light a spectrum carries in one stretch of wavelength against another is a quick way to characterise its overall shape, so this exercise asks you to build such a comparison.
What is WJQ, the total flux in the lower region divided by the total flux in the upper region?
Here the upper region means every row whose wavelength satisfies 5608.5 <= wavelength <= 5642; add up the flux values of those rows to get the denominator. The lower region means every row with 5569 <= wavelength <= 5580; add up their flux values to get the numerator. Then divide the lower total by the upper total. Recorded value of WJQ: 0.32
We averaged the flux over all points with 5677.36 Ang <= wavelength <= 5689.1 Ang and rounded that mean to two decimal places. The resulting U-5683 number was 1.63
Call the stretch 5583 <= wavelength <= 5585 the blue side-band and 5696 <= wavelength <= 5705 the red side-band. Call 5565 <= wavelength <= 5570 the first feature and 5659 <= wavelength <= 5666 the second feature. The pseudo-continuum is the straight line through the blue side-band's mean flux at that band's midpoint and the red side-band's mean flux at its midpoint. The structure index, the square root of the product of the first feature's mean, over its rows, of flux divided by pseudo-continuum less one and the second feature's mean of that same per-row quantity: 0.10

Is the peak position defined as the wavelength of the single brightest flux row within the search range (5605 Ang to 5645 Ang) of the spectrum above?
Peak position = 5611.72 Ang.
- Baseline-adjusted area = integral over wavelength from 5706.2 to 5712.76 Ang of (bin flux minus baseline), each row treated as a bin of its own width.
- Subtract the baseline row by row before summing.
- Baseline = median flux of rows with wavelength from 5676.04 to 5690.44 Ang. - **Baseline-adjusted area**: -0.8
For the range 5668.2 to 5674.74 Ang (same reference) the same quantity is 0.7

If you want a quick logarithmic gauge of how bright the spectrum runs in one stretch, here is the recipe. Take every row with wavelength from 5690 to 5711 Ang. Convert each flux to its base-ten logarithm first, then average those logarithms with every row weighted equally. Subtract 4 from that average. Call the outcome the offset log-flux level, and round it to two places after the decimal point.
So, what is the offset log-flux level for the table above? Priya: -3.81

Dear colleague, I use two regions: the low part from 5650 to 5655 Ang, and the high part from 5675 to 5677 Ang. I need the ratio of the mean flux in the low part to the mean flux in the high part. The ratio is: 1.15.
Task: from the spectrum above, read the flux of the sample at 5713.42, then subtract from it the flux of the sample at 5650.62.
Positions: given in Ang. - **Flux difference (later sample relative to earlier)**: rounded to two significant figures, -0.41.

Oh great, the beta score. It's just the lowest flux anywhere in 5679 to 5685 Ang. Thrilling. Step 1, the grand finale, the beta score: 1.49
